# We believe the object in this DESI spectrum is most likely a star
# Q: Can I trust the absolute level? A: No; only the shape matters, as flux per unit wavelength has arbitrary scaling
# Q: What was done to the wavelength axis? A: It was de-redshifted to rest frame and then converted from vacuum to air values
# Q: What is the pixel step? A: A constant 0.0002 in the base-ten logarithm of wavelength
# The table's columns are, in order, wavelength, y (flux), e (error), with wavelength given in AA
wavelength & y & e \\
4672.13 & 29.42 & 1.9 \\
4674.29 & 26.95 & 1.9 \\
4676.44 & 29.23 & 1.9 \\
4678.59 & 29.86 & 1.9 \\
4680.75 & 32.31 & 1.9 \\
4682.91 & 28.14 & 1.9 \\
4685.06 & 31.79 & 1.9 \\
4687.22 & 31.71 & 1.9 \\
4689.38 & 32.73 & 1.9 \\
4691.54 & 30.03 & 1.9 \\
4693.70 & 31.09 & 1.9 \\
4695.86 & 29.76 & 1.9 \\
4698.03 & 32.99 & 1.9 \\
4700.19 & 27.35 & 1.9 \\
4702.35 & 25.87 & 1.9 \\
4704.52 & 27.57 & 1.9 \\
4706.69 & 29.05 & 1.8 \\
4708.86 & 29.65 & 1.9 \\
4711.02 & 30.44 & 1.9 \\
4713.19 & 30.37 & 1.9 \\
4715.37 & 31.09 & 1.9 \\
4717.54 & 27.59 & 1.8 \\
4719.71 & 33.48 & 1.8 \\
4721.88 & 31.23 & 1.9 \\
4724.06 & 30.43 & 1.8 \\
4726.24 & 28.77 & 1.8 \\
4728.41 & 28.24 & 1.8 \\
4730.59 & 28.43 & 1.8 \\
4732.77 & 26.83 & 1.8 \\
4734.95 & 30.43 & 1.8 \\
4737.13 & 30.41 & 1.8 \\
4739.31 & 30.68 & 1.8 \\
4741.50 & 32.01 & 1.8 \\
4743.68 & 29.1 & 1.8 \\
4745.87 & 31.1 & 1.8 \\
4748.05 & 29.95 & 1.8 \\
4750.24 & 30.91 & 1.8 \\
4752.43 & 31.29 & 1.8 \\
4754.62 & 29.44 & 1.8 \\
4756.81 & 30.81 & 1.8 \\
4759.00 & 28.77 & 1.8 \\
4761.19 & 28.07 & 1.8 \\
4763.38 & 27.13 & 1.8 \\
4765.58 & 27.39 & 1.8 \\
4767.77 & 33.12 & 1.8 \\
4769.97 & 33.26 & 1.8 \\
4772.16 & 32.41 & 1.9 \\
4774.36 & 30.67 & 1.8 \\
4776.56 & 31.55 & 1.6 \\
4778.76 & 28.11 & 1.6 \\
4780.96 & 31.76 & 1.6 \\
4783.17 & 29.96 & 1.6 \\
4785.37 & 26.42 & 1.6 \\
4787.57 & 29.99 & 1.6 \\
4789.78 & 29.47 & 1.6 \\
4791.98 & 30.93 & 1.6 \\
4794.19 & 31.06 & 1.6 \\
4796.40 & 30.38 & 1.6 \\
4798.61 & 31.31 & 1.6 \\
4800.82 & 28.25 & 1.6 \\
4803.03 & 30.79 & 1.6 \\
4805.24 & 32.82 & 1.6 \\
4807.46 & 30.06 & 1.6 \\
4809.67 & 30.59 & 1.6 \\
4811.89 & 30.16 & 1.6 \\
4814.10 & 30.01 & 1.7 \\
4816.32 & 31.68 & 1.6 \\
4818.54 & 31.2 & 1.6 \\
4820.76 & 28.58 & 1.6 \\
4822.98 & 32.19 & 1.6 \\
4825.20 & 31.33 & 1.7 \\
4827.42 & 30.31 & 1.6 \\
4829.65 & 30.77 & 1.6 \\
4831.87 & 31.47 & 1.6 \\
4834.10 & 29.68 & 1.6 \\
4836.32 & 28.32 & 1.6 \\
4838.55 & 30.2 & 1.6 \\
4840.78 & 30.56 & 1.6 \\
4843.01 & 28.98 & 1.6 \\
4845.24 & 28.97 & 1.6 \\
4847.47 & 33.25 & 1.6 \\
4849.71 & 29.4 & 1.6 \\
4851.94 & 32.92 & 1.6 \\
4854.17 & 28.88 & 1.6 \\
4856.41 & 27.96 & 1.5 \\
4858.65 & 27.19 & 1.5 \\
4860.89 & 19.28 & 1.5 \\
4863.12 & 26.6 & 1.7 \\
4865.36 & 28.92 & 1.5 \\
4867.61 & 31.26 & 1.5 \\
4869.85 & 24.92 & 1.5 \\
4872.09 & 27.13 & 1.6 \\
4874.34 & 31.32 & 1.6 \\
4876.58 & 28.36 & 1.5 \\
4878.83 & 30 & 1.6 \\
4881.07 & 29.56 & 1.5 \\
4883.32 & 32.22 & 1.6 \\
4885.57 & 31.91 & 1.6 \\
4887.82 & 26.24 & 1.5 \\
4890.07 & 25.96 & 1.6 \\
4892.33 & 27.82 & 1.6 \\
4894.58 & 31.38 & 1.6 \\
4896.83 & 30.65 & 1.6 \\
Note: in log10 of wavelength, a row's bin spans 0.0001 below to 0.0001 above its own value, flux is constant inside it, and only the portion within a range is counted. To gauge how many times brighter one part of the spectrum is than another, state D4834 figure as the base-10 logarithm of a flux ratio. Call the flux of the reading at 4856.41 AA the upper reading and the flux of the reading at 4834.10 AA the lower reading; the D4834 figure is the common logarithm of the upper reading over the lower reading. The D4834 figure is -0.026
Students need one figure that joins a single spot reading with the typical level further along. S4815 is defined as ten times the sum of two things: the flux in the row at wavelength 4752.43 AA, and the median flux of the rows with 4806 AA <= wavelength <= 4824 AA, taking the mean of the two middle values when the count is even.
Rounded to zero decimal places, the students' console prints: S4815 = 617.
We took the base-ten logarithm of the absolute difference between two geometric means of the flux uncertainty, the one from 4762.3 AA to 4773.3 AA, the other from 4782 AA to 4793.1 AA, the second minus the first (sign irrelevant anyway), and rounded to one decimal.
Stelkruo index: -0.7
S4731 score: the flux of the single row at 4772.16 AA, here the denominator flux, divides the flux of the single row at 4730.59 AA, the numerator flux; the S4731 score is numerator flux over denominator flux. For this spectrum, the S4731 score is 0.88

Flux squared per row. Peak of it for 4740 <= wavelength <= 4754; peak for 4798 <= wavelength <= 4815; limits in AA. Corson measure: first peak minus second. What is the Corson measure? -53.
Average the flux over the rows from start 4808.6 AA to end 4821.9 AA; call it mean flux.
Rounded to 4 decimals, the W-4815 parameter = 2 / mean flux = 0.0659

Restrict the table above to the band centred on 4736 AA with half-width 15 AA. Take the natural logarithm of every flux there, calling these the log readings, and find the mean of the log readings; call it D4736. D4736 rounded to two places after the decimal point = 3.40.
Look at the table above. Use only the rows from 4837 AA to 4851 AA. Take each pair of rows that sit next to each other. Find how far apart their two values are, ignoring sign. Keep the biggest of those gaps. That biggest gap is 4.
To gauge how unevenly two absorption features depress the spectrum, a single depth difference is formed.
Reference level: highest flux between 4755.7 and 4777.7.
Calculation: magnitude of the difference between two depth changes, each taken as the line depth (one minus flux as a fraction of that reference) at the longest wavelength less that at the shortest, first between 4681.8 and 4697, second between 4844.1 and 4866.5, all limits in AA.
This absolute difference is 0.050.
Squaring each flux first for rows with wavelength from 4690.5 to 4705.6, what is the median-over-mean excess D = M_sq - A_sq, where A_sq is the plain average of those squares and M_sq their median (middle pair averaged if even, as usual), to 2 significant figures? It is 26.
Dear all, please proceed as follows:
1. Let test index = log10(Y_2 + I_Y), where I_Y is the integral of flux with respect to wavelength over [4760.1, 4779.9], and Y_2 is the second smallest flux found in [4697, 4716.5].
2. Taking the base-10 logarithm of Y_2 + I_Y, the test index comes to 2.80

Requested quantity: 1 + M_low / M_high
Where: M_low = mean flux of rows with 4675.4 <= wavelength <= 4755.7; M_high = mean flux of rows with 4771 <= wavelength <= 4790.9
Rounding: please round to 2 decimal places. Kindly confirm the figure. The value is 2.00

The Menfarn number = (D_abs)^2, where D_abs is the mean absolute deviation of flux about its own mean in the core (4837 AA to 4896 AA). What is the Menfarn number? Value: 4.5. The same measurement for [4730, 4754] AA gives 1.2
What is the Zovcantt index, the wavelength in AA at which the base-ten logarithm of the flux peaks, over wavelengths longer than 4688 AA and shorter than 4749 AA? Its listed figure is 4719.71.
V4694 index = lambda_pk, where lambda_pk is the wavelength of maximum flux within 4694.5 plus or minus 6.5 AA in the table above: 4698.03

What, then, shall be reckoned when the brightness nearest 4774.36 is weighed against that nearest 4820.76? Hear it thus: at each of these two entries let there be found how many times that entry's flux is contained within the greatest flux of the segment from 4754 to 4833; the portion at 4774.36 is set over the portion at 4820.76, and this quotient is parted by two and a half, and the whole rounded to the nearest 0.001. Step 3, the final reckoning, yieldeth 0.373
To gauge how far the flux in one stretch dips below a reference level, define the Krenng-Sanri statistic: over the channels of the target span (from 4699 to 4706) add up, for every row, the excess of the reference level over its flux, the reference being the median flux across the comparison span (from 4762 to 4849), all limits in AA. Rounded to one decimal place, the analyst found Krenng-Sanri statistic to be 10.9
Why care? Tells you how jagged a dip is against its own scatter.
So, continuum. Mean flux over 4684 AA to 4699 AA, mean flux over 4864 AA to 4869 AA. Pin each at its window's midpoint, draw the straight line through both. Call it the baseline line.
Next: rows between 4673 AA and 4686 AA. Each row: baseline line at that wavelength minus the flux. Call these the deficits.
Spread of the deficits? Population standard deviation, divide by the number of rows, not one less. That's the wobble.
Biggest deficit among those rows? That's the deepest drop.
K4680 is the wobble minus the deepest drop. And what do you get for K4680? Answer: -2.7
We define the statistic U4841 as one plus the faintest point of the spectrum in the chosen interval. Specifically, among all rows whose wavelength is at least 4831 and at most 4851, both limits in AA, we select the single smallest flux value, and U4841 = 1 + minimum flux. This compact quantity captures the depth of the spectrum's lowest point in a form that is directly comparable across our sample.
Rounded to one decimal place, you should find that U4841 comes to 29.3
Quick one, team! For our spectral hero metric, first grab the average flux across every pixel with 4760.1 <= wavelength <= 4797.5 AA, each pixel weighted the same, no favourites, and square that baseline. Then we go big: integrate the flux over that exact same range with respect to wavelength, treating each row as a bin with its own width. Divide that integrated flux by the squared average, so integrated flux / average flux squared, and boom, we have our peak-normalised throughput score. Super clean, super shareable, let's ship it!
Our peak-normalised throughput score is 1.24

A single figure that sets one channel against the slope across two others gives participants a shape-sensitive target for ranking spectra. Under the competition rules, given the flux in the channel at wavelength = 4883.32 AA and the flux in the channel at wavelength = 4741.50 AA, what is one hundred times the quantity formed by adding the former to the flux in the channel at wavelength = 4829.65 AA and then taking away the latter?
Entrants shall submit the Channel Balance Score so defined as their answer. 3098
